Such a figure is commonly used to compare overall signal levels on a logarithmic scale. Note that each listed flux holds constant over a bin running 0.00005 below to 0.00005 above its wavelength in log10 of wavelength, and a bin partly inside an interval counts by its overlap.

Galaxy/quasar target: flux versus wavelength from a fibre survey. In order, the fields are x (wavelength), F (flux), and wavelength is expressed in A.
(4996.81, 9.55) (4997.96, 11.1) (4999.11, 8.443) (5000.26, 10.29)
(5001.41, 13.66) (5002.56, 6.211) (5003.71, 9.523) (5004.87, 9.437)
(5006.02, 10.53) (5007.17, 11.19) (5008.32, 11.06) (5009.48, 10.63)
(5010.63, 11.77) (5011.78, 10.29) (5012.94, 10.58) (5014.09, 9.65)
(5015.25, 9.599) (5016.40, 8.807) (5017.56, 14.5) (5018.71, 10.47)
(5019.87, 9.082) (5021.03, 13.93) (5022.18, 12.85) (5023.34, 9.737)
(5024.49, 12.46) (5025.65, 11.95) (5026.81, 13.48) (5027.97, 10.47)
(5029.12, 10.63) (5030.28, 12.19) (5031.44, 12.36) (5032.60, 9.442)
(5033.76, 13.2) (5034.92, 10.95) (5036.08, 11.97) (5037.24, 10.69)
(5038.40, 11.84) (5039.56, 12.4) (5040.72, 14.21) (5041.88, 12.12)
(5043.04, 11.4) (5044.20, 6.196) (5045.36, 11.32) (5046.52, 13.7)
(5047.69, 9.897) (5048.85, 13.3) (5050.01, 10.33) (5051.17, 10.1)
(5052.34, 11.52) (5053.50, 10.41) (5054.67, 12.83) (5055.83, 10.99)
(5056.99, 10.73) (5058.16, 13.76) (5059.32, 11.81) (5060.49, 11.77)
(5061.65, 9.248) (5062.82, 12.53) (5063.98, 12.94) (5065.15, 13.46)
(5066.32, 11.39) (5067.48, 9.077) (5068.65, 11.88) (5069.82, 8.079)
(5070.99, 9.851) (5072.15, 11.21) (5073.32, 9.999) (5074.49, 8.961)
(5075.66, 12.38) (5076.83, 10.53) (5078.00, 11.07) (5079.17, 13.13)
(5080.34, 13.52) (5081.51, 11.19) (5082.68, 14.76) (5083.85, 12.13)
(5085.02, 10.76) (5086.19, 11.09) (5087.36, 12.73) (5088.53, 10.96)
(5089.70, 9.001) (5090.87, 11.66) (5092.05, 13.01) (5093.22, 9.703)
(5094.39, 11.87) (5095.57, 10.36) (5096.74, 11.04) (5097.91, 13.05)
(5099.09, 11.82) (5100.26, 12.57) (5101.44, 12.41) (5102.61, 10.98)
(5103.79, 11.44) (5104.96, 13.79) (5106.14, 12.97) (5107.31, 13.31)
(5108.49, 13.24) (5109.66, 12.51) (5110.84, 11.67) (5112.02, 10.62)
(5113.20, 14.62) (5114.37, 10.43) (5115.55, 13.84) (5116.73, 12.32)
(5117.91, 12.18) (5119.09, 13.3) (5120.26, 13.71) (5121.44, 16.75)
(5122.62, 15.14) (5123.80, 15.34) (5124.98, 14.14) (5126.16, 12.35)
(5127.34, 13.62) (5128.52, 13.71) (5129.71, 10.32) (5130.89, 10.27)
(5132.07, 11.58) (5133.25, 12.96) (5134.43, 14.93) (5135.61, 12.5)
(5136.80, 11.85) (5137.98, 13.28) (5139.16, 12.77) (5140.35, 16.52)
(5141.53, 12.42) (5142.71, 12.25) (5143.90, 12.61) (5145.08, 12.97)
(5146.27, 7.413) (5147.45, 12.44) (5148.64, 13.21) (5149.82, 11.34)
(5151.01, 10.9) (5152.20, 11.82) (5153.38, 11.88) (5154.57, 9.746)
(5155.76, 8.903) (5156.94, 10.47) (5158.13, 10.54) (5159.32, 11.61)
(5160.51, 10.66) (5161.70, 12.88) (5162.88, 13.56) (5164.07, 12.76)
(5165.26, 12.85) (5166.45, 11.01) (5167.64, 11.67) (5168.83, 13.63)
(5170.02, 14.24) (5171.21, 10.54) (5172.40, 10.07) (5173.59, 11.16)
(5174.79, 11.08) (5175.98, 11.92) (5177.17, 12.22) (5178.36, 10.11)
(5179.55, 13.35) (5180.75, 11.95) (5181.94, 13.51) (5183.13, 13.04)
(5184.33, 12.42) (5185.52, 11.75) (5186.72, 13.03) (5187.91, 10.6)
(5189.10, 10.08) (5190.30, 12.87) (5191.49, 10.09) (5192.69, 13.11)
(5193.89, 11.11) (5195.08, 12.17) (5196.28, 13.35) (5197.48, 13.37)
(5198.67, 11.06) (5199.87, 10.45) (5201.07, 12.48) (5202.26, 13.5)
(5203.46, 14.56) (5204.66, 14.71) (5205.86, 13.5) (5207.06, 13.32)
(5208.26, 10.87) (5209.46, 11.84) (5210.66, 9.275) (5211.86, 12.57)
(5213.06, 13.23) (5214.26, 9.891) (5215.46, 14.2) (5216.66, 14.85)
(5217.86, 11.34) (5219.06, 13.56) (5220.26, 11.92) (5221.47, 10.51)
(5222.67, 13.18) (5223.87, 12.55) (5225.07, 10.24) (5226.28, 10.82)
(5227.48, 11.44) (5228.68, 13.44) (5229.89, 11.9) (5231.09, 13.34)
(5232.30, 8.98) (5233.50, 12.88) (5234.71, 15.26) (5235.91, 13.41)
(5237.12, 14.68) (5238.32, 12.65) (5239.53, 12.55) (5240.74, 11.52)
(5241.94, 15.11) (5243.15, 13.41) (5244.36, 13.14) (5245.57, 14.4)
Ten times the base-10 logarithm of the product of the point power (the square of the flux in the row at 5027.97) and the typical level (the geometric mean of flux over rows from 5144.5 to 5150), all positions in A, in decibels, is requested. 30.9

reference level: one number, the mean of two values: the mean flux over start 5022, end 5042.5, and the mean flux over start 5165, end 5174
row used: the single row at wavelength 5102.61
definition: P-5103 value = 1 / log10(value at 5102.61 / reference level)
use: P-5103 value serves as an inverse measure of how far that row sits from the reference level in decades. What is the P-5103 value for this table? -30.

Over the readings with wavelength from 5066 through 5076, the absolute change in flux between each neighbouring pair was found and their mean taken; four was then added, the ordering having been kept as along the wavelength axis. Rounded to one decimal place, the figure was 6.2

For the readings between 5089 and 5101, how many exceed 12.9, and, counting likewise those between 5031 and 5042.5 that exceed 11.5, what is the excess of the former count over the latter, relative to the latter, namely -0.7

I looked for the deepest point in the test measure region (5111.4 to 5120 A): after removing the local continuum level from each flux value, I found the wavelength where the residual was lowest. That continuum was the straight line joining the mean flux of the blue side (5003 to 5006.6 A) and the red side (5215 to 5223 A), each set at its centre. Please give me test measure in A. 5114.37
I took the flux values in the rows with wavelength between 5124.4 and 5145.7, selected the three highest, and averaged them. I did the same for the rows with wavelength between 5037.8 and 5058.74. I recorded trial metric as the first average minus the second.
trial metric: 1.3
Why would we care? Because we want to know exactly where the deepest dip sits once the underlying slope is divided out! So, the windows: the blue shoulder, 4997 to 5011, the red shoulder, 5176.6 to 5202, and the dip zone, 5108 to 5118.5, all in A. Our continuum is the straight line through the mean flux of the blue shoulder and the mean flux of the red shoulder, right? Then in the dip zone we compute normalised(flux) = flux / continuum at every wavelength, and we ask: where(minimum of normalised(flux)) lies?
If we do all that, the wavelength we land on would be 5114.37 A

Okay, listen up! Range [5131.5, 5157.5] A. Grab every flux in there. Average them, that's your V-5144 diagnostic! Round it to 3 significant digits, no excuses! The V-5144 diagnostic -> 12.0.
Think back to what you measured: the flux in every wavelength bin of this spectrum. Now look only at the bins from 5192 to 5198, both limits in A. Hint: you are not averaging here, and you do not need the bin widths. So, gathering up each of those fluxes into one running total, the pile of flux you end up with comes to 63.1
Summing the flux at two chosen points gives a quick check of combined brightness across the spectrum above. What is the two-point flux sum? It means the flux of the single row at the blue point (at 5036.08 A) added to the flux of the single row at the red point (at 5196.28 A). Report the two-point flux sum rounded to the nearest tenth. 25.3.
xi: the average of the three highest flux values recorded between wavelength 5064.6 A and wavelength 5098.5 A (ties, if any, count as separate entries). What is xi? 13.9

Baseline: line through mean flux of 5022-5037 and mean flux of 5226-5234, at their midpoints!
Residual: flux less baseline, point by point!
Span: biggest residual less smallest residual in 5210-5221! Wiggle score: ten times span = 56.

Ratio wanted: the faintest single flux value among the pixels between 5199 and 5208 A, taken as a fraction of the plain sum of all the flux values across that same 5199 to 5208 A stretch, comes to 0.11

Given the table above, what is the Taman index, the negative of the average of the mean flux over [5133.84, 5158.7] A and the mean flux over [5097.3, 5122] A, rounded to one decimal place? -12.3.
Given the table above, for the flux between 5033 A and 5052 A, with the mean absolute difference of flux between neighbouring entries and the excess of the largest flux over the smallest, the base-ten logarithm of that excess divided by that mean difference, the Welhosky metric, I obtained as 0.55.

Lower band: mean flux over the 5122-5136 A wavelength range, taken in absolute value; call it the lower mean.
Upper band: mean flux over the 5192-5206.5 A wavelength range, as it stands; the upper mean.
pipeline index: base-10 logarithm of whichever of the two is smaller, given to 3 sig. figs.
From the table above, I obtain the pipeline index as 1.11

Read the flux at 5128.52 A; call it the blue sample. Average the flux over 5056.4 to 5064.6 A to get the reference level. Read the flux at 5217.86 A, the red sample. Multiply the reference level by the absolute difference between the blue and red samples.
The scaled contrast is 28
